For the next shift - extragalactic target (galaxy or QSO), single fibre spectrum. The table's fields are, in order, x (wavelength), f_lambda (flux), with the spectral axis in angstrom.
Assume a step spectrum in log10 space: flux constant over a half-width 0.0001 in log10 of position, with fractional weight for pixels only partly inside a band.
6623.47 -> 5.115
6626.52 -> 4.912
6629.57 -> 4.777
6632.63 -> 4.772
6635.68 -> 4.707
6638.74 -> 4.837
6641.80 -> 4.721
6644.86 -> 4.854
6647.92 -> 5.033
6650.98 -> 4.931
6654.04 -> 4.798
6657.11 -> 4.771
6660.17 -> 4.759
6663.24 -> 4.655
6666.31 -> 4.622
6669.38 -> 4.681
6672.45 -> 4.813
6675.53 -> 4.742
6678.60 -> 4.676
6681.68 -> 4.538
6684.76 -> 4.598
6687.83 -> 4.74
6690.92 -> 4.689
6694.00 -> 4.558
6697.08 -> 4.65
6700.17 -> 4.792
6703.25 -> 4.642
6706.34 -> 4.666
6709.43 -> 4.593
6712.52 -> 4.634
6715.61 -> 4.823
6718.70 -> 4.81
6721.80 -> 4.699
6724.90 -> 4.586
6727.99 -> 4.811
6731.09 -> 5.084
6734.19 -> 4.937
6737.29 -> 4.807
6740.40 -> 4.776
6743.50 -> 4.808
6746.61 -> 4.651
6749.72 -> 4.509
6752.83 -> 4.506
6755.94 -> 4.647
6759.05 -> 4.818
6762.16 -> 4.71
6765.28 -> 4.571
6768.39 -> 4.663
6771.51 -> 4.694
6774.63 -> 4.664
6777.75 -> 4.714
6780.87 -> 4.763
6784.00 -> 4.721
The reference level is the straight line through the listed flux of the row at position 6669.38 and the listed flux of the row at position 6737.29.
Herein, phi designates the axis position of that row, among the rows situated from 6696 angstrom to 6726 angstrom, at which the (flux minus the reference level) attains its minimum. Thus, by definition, 6724.90 angstrom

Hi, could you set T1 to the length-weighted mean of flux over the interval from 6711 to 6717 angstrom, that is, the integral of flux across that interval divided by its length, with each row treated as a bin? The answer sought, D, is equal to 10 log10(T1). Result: 6.747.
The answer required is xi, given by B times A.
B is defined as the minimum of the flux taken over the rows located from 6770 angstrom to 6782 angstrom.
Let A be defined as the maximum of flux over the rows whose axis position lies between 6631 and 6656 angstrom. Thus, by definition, 23.5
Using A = 5.033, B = 4.664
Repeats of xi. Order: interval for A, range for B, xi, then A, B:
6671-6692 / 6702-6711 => 22.1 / 4.813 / 4.593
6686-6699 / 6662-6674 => 21.9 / 4.74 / 4.622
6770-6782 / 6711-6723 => 22.1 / 4.763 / 4.634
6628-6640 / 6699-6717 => 22.2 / 4.837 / 4.593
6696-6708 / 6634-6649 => 22.6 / 4.792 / 4.707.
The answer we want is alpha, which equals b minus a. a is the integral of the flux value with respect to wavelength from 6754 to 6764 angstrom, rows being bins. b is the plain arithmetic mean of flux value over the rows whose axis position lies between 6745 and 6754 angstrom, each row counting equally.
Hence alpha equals -42.6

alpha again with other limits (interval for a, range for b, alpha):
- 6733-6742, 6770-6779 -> -38.8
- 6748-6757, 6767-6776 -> -36.3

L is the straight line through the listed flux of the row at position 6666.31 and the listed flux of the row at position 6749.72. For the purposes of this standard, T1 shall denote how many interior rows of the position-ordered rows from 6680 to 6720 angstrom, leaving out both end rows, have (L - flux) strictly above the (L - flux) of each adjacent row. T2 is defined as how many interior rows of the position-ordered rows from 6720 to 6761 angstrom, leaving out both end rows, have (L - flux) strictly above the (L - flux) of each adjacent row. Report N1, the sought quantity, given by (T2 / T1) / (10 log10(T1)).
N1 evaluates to 0.21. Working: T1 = 3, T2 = 3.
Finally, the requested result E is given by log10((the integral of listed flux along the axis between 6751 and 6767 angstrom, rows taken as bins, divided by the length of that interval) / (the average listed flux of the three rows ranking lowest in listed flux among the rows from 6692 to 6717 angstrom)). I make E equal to 0.005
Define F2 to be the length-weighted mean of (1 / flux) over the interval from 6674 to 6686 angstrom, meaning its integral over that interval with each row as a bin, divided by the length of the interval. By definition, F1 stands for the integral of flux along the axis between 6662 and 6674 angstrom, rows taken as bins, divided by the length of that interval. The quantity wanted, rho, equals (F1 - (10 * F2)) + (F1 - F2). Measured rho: 7.01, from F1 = 4.69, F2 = 0.216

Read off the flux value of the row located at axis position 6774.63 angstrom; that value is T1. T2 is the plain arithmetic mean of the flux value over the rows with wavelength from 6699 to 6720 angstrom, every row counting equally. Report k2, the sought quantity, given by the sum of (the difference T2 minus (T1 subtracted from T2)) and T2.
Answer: 9.37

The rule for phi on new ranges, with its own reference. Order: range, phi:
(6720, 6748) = 6724.90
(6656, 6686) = 6681.68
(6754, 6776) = 6765.28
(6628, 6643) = 6635.68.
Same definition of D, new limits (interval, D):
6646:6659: 6.886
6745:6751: 6.609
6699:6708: 6.718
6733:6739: 6.868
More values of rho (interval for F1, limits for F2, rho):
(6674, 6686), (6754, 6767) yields 6.93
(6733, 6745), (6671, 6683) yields 7.31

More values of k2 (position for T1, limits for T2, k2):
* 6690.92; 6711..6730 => 9.42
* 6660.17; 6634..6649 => 9.59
